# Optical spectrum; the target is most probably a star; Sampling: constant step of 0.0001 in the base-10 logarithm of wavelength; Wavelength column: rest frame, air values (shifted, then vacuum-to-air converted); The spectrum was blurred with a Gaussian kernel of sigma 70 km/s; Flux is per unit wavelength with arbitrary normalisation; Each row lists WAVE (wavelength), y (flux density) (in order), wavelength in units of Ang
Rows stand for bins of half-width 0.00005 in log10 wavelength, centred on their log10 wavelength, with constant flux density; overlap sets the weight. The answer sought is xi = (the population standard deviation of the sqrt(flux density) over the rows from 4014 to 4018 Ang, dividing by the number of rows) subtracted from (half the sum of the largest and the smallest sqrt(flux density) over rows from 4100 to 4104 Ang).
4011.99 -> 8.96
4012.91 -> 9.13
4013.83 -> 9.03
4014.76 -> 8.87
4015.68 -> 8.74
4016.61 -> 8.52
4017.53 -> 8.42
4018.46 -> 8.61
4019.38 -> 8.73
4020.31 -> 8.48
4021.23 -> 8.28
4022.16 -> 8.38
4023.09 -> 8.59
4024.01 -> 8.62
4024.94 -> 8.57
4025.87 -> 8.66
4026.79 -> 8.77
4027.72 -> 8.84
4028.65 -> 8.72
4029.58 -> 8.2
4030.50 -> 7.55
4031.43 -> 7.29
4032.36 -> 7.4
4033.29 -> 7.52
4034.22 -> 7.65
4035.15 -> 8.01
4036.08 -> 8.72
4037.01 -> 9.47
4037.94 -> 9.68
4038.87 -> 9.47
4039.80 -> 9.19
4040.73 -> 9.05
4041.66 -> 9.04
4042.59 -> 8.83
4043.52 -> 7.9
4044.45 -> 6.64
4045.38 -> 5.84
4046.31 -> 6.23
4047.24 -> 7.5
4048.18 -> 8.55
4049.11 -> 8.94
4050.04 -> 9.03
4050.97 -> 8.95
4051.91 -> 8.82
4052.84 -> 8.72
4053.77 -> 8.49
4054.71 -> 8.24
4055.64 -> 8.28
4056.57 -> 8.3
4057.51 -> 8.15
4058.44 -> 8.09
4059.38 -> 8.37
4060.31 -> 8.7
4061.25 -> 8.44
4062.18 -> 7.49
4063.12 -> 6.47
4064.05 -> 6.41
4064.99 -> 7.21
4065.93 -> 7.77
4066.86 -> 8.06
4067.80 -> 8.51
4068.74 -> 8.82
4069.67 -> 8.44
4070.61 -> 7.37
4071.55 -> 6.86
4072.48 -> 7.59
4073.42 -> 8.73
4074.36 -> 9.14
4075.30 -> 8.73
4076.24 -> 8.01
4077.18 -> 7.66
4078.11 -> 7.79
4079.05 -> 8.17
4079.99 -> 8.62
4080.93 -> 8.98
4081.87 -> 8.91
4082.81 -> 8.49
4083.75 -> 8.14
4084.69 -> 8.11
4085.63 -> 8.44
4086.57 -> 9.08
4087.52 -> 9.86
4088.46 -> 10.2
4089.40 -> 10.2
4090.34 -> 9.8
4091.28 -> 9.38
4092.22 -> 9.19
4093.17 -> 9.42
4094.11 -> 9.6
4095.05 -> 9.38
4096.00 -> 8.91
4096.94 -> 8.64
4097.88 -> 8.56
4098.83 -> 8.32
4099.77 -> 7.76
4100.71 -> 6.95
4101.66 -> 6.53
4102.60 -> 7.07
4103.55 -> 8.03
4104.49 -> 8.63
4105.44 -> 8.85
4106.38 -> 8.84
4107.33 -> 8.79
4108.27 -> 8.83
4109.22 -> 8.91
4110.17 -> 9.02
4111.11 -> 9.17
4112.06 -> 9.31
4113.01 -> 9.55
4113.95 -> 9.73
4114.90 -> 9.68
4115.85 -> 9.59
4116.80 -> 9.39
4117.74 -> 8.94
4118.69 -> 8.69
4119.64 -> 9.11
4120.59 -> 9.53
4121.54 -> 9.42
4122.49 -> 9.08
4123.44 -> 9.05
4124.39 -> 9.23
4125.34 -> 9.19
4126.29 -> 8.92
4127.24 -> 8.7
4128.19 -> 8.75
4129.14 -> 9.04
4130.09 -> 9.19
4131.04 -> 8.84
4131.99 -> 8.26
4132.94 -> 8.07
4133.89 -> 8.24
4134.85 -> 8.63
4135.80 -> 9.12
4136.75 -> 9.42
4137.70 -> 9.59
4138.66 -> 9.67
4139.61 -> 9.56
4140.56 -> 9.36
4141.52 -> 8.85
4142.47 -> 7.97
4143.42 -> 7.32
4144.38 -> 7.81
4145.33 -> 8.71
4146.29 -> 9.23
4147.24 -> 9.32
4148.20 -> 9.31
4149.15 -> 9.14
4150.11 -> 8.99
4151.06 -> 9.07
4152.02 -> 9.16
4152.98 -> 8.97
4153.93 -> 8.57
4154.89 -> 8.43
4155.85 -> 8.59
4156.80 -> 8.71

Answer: 2.66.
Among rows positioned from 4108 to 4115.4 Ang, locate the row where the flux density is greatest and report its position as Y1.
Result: 4113.95 Ang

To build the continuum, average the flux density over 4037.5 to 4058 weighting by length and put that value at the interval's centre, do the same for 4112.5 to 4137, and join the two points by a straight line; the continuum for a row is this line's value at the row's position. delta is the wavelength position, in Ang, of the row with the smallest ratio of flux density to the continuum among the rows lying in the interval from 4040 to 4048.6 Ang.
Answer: 4045.38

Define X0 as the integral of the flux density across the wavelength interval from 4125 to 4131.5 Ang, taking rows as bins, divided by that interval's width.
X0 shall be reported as 8.95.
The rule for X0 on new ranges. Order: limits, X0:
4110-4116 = 9.45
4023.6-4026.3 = 8.60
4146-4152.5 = 9.17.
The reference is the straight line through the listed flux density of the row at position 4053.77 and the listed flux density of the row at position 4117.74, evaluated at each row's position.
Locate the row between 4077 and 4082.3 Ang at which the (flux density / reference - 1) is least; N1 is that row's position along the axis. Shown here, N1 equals 4077.18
